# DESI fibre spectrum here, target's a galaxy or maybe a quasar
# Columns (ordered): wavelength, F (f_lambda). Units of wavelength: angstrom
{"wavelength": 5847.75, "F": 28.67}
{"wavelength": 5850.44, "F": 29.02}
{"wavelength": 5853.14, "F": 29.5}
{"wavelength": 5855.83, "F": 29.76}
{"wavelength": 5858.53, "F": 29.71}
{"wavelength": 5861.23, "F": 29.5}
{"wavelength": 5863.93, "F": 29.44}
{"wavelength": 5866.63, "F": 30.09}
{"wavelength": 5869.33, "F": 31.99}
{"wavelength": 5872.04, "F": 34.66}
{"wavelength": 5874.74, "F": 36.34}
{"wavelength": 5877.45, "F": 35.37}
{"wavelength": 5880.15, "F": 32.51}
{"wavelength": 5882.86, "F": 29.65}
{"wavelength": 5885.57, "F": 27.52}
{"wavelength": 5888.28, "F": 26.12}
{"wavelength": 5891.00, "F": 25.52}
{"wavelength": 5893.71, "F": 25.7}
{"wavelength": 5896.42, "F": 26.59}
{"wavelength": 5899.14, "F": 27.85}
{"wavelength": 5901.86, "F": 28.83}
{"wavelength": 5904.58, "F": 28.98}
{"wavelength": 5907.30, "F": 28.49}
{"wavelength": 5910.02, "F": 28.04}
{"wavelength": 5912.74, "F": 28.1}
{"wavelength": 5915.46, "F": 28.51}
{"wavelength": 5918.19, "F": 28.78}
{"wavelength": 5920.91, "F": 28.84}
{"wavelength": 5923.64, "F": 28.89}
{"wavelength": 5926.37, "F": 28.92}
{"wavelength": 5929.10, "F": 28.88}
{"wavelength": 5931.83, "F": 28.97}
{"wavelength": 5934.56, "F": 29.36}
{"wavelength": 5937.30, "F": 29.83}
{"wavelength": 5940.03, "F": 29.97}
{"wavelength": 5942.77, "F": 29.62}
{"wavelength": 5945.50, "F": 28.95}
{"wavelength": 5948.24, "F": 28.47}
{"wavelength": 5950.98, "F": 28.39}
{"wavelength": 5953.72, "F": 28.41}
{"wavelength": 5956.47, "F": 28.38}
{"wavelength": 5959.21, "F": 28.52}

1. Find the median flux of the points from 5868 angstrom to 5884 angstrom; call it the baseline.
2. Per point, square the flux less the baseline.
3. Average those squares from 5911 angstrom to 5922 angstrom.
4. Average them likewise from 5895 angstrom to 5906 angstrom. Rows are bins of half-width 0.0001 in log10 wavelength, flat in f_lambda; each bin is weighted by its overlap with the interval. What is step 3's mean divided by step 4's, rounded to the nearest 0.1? 0.8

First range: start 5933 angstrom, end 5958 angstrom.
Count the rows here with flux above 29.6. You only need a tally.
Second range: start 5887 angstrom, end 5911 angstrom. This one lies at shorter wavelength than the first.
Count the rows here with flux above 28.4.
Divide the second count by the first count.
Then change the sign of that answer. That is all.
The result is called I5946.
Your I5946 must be -1.0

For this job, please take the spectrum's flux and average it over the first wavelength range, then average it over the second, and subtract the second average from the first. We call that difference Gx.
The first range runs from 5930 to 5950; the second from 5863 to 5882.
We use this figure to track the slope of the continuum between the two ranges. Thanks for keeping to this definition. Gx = -3.6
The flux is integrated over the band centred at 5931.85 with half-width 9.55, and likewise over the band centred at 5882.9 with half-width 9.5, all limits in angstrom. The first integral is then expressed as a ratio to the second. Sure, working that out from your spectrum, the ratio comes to 0.97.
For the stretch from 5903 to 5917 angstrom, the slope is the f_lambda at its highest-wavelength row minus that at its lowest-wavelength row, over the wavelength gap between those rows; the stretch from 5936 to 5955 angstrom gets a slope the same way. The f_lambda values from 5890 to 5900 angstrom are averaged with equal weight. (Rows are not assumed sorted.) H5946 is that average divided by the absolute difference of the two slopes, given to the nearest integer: 610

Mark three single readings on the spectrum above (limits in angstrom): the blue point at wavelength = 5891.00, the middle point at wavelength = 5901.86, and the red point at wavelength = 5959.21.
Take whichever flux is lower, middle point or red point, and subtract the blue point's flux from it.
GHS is 3.0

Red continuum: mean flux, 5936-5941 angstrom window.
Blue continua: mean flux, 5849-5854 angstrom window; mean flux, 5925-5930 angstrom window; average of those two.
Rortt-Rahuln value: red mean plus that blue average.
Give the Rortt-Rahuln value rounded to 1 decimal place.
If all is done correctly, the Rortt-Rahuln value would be 59.0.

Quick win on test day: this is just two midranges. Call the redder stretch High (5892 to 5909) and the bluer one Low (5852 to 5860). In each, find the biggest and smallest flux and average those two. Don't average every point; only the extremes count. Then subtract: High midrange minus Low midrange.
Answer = -2.3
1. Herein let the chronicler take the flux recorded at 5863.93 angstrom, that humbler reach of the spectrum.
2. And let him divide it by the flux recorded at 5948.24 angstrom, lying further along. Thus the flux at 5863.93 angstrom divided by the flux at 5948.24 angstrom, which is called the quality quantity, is 1.03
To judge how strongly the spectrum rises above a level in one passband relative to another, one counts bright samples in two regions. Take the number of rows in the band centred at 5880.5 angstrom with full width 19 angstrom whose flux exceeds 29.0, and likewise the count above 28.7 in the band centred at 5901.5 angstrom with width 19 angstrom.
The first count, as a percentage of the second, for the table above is 250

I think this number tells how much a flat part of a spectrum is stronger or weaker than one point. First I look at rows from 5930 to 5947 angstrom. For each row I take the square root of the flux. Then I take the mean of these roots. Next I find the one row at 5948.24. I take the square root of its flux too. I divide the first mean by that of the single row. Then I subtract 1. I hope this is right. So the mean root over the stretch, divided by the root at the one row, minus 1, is 0.017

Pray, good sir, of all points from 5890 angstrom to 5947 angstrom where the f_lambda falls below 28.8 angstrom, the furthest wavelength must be 5918.19 angstrom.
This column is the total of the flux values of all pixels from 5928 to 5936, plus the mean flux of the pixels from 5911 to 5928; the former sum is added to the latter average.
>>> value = 116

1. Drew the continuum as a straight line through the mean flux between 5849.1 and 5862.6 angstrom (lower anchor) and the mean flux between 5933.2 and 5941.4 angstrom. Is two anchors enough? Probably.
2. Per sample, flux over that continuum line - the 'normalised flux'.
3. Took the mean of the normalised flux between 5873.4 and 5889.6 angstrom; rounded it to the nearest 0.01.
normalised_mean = 1.06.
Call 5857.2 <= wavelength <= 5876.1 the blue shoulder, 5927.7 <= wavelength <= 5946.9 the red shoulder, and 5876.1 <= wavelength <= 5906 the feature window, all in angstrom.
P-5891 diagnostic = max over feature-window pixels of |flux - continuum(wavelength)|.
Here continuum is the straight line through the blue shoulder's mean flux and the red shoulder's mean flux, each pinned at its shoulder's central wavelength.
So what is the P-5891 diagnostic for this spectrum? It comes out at 5.4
